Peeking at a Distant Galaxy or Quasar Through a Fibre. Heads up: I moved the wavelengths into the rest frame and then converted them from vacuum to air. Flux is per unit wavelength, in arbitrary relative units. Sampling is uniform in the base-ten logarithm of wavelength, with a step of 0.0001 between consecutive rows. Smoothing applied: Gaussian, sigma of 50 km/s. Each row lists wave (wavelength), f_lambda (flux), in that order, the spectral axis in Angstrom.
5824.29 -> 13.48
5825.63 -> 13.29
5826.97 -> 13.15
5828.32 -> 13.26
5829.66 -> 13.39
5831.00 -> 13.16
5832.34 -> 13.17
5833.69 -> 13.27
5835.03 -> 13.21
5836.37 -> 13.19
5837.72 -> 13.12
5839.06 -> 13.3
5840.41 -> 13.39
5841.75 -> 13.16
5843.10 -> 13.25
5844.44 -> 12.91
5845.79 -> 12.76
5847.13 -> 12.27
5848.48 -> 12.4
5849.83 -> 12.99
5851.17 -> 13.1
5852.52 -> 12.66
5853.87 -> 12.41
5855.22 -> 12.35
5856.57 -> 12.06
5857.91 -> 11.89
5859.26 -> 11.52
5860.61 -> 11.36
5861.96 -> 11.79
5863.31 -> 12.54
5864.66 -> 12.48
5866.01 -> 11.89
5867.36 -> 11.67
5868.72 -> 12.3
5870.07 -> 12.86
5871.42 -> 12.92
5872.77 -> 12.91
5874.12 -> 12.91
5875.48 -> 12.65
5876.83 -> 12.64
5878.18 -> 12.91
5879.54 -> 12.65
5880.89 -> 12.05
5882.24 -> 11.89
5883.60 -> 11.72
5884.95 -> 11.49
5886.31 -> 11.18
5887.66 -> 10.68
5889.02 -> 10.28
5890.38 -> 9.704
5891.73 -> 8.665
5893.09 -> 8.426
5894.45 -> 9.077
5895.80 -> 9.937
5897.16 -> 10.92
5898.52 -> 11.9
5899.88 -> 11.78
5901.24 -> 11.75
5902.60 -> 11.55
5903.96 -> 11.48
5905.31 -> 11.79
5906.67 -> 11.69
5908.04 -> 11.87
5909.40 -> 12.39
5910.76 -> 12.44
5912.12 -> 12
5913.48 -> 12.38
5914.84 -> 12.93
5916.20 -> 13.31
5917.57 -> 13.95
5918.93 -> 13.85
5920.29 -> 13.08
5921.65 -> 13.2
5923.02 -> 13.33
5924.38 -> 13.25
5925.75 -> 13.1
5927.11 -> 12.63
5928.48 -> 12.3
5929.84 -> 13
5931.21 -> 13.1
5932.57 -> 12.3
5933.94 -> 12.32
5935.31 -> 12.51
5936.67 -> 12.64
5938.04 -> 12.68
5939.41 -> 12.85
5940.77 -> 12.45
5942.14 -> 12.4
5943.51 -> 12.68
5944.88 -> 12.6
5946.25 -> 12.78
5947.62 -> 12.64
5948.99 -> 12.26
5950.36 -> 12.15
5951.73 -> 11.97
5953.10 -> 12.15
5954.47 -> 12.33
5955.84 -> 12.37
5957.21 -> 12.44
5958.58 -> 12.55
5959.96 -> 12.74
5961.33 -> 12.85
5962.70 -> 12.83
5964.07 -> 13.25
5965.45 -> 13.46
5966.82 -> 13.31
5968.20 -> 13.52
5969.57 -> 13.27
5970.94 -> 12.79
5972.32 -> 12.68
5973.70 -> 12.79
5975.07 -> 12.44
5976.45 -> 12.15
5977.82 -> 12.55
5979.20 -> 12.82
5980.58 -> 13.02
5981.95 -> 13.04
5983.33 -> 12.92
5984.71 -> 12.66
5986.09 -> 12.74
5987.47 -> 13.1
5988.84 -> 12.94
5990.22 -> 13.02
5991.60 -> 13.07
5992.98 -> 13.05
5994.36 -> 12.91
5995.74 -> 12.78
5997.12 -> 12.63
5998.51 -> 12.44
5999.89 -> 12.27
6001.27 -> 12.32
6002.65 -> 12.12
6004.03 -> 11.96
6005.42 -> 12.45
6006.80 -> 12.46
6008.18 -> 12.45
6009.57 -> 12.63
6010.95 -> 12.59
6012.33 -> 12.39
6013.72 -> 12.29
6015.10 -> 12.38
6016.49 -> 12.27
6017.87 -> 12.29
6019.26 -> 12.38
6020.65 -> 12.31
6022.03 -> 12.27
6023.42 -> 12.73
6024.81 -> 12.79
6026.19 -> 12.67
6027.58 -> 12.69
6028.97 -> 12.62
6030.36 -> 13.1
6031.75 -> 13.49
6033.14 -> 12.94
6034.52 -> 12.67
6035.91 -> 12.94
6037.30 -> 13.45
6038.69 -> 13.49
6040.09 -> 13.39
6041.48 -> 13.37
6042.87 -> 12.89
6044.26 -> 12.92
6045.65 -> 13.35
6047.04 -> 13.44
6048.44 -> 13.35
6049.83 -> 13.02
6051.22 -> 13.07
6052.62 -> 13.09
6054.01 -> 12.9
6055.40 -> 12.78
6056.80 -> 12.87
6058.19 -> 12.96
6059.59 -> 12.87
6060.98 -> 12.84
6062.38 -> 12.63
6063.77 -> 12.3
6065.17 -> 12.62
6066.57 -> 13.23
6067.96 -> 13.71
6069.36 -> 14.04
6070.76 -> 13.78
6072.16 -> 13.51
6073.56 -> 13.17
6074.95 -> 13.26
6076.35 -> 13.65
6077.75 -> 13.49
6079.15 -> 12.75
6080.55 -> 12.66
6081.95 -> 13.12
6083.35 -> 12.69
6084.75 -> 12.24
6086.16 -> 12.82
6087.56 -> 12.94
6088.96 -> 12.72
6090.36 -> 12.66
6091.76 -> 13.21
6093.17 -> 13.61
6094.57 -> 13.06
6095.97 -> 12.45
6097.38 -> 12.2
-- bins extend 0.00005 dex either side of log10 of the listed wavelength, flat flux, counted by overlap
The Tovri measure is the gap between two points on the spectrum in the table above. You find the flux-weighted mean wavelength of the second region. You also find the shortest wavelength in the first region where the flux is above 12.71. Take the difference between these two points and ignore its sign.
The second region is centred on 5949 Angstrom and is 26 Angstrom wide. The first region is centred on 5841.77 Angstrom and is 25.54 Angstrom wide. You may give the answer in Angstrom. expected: 119.3 Angstrom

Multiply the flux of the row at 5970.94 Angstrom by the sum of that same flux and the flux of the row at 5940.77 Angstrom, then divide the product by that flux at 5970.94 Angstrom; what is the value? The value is 25.2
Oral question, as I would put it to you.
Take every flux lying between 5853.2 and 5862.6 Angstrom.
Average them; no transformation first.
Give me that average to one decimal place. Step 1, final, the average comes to 11.9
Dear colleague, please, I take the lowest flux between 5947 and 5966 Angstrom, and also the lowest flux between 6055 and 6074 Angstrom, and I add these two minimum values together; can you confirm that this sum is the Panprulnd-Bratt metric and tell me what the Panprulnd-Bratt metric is 24.3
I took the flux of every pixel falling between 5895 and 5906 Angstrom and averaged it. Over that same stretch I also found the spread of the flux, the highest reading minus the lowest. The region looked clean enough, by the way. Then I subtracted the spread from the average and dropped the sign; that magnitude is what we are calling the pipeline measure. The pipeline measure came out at 9.4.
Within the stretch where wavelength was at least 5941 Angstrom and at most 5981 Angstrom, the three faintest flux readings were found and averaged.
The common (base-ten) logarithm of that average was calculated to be 1.082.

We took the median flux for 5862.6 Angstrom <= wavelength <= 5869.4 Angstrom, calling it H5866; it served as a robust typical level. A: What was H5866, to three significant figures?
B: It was 12.3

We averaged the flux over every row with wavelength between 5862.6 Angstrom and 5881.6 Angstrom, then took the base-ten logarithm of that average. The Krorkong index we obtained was 1.10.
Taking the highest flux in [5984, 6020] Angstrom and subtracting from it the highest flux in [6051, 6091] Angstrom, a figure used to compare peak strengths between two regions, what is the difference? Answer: -0.9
